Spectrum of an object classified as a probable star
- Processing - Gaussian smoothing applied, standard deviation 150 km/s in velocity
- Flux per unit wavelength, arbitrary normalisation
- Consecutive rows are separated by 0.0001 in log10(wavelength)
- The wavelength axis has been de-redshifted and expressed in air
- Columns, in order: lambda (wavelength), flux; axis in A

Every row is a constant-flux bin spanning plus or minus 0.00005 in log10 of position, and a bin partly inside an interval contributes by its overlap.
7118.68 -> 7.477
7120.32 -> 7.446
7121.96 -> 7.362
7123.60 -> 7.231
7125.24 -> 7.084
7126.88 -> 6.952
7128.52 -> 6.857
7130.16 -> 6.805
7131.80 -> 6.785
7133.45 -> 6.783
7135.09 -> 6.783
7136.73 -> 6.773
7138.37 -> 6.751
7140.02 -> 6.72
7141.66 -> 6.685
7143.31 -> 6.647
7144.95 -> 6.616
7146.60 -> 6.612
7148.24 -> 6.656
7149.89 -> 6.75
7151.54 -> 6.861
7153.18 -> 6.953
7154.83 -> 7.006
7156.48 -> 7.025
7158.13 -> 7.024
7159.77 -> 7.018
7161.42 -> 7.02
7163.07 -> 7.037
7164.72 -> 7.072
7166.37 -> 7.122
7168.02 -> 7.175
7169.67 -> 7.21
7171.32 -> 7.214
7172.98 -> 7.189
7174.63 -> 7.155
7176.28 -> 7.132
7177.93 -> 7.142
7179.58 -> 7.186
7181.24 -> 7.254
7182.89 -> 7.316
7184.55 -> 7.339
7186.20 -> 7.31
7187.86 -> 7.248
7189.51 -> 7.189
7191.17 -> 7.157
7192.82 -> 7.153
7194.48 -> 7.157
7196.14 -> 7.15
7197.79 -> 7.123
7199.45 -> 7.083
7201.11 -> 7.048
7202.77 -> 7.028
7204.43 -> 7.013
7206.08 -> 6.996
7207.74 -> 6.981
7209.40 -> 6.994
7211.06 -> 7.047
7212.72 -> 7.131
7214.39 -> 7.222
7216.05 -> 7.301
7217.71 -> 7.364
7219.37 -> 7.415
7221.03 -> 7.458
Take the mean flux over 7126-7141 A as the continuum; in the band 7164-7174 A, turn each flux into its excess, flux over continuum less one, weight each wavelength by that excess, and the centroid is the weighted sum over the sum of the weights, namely 7169.2 A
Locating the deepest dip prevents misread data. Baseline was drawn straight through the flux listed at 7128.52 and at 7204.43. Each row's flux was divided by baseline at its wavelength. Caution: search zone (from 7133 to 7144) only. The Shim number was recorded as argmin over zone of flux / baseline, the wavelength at 7143.31 A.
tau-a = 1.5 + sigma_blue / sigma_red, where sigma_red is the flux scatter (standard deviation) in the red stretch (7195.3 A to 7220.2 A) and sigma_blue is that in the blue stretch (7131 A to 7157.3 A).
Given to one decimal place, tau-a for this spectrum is 2.4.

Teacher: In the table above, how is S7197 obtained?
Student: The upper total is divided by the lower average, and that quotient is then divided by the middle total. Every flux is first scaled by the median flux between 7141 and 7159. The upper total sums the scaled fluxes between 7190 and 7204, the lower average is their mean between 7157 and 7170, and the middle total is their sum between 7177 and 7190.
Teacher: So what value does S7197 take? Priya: 0.935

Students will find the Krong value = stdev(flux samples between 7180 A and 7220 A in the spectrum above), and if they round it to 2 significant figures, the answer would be 0.13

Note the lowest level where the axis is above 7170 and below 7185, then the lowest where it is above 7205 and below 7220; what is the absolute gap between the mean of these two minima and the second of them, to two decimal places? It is 0.08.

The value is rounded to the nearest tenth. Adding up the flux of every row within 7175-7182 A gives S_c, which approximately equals 28.7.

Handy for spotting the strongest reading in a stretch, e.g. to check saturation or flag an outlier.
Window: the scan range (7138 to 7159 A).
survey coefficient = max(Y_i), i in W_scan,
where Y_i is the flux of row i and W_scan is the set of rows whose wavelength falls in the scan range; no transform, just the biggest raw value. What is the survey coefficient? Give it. 7.025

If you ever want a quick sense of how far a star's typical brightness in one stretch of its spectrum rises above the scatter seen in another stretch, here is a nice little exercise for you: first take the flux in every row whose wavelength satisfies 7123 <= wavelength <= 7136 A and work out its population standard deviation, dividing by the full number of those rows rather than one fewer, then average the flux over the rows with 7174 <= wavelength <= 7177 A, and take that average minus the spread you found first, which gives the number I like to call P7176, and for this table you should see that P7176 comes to 6.99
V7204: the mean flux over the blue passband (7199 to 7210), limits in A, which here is 7.02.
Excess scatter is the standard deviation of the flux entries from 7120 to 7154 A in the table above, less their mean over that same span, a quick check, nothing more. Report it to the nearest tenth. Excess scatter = -6.6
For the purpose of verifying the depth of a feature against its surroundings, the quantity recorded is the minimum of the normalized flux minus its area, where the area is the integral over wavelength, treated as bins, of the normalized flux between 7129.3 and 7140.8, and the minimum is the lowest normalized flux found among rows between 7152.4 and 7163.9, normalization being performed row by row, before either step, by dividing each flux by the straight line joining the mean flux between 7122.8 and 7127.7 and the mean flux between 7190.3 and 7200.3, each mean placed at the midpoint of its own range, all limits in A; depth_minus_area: -10.0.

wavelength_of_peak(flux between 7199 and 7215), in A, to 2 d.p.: 7214.39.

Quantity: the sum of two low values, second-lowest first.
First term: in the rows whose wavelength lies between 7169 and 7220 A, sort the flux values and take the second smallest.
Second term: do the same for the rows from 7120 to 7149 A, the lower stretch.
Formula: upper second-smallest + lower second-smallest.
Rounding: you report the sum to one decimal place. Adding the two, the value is 13.6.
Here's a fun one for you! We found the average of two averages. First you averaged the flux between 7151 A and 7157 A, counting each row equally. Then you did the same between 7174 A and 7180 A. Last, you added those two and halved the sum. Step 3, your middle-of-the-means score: 7.06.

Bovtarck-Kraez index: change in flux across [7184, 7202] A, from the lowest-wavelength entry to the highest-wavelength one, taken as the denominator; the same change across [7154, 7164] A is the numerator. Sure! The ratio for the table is -0.1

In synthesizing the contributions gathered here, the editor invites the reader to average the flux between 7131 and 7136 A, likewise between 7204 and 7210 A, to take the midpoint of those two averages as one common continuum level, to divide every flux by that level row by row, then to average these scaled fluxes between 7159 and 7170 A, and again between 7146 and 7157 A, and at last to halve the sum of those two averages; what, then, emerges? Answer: 1.01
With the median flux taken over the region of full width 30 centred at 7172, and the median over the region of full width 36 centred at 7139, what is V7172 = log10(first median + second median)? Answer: 1.14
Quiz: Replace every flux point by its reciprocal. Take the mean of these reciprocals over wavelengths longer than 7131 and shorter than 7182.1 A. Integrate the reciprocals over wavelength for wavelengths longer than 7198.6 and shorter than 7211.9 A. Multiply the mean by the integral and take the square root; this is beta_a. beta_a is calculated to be 0.52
